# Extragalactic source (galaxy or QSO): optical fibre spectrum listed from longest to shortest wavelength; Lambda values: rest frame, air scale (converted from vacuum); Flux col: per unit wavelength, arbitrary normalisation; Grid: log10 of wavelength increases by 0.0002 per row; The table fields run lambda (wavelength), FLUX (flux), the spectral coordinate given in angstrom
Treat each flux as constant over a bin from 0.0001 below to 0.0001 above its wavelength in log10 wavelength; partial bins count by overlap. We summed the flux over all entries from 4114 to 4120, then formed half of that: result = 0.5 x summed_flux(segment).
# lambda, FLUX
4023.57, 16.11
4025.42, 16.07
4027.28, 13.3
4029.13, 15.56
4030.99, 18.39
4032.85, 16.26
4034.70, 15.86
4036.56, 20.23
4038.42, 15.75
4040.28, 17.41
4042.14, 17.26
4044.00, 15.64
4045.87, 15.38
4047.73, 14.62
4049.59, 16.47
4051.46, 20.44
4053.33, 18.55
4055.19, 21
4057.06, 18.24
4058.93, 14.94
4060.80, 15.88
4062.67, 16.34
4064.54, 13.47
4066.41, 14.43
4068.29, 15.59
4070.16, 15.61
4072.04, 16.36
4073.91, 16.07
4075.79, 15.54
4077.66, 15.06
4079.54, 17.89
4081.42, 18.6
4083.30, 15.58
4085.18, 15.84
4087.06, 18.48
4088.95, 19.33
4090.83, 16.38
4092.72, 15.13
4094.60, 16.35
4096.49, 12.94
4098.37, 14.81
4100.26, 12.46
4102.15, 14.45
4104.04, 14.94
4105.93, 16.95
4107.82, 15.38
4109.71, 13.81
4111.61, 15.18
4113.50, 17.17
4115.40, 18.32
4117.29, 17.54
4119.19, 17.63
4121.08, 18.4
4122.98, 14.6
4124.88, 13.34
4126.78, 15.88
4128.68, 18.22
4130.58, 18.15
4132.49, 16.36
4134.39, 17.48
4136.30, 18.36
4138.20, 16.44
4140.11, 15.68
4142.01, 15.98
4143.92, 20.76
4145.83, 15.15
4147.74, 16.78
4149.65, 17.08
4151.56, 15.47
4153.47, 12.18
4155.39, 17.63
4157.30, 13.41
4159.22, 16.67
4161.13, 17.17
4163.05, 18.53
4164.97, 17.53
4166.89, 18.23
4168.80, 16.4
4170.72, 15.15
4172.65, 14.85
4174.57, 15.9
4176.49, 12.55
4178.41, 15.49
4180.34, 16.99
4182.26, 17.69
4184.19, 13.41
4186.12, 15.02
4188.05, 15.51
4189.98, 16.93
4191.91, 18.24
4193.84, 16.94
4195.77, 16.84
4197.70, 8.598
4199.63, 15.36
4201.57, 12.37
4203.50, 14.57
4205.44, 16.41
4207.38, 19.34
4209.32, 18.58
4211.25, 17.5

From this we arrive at 26.7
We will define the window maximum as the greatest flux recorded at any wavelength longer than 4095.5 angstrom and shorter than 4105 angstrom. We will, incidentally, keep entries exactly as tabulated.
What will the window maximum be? 14.94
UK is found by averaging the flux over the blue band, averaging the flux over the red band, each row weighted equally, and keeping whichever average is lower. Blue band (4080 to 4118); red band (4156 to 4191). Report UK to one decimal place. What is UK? 16.0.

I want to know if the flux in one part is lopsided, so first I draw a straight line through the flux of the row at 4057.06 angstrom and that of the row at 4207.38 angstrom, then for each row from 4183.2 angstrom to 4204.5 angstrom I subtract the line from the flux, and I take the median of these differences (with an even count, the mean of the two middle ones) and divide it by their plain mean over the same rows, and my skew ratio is 0.90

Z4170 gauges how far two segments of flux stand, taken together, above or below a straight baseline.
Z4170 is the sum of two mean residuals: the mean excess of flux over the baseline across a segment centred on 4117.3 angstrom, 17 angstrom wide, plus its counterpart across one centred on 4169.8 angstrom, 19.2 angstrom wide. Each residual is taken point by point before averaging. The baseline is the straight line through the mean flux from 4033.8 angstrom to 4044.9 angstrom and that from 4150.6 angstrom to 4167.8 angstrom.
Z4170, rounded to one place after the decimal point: -0.4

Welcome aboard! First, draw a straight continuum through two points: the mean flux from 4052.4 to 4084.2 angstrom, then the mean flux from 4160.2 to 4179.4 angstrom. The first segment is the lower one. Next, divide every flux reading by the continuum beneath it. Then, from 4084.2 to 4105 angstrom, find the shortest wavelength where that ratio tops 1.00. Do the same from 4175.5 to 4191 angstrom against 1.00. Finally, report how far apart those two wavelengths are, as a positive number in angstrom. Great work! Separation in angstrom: 93.3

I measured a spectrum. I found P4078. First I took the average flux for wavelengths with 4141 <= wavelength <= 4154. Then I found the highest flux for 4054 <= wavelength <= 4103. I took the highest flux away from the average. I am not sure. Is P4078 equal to -5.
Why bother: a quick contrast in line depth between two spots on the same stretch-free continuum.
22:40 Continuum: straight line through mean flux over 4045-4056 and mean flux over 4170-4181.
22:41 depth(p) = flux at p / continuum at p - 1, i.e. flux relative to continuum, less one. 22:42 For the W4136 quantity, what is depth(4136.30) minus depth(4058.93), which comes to 0.3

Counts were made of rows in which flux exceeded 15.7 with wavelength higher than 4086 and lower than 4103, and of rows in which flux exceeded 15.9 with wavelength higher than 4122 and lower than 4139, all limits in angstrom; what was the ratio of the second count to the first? 1.5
